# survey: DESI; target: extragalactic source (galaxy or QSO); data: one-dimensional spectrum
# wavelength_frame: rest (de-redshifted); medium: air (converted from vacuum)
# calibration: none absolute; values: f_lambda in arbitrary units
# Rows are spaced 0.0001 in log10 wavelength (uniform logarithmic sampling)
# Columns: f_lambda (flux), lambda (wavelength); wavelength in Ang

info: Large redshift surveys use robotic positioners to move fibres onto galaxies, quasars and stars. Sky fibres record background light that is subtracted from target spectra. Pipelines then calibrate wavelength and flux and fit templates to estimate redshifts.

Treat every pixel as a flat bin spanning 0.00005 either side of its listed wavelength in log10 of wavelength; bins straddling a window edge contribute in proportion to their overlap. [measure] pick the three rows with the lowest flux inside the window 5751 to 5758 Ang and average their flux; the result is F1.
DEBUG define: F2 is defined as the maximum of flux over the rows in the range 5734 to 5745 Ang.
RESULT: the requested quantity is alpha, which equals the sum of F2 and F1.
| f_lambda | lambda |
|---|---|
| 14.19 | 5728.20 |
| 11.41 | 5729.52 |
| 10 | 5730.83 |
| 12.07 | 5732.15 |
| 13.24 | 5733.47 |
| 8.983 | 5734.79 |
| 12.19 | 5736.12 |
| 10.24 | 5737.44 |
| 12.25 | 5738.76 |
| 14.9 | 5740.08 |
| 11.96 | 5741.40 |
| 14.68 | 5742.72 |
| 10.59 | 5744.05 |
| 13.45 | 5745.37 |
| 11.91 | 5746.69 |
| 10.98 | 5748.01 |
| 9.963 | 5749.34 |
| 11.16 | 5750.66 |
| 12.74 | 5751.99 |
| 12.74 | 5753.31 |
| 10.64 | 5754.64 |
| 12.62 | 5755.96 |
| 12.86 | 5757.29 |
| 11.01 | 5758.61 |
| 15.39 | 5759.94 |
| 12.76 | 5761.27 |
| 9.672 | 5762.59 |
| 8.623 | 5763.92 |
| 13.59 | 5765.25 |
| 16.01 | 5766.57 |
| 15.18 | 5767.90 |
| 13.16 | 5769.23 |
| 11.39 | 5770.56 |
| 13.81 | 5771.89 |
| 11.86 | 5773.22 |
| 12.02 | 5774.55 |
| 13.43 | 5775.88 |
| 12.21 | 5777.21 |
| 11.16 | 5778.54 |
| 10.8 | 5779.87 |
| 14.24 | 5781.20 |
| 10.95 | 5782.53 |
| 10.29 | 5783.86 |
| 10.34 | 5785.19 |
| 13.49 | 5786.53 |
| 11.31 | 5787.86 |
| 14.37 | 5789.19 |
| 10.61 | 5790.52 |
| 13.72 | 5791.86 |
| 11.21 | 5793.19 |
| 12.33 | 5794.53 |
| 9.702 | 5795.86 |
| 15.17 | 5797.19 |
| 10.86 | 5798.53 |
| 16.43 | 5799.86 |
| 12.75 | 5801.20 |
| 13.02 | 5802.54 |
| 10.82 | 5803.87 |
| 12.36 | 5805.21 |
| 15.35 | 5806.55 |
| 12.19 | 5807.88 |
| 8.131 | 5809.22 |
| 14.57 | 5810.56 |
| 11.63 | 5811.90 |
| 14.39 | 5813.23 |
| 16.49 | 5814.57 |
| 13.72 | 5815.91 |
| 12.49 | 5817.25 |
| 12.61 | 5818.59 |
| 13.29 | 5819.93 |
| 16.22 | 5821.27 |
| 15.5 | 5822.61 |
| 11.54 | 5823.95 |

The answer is 26.9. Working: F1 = 12.0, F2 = 14.9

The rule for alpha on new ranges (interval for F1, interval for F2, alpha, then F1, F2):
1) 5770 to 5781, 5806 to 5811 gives 26.5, 11.1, 15.35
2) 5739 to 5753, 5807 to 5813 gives 25.1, 10.5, 14.57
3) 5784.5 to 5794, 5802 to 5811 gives 26.1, 10.7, 15.35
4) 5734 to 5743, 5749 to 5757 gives 23.1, 10.4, 12.74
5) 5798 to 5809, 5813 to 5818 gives 27.8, 11.3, 16.49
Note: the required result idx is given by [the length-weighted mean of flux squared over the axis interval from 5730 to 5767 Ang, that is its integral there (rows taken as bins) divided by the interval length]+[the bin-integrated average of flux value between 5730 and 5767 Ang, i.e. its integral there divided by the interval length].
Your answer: 160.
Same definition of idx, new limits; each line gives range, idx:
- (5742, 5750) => 157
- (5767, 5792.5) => 168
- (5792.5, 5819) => 182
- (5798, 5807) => 187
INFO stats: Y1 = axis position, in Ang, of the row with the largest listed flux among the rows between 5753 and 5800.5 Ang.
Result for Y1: 5799.86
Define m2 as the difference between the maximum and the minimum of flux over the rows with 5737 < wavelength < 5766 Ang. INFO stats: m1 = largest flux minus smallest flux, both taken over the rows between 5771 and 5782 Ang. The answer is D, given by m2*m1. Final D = 23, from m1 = 3.4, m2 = 6.8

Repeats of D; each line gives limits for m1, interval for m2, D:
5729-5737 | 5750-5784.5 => 31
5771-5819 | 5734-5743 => 49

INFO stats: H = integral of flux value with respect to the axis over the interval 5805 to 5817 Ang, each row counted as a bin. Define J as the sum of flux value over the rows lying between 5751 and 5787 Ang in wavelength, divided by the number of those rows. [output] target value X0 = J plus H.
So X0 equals 171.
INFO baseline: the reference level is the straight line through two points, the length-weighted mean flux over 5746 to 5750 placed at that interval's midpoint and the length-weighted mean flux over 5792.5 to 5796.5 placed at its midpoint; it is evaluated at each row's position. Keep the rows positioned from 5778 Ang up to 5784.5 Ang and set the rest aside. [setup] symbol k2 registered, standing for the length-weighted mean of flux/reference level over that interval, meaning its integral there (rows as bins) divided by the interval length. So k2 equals 1.04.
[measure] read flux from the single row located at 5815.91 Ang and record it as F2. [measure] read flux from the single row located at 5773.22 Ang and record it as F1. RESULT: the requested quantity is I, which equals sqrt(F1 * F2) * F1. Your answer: 151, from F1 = 11.86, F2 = 13.72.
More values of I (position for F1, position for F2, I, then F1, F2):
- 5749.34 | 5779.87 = 103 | 9.963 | 10.8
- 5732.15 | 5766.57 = 168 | 12.07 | 16.01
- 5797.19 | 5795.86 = 184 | 15.17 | 9.702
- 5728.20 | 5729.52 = 181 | 14.19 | 11.41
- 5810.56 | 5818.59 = 197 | 14.57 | 12.61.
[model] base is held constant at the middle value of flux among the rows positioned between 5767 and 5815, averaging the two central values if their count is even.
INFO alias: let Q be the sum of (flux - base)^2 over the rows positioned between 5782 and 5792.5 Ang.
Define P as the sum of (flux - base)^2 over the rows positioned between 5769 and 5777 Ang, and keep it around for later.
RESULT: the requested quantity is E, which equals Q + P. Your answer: 27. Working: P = 6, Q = 21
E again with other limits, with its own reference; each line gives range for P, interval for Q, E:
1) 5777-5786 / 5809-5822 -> 81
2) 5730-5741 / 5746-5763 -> 58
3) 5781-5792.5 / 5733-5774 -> 130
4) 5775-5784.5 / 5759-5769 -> 69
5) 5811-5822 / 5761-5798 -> 136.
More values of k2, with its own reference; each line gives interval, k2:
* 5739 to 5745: 1.19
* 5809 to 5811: 1.05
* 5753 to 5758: 1.11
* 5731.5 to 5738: 1.04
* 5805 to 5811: 1.12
